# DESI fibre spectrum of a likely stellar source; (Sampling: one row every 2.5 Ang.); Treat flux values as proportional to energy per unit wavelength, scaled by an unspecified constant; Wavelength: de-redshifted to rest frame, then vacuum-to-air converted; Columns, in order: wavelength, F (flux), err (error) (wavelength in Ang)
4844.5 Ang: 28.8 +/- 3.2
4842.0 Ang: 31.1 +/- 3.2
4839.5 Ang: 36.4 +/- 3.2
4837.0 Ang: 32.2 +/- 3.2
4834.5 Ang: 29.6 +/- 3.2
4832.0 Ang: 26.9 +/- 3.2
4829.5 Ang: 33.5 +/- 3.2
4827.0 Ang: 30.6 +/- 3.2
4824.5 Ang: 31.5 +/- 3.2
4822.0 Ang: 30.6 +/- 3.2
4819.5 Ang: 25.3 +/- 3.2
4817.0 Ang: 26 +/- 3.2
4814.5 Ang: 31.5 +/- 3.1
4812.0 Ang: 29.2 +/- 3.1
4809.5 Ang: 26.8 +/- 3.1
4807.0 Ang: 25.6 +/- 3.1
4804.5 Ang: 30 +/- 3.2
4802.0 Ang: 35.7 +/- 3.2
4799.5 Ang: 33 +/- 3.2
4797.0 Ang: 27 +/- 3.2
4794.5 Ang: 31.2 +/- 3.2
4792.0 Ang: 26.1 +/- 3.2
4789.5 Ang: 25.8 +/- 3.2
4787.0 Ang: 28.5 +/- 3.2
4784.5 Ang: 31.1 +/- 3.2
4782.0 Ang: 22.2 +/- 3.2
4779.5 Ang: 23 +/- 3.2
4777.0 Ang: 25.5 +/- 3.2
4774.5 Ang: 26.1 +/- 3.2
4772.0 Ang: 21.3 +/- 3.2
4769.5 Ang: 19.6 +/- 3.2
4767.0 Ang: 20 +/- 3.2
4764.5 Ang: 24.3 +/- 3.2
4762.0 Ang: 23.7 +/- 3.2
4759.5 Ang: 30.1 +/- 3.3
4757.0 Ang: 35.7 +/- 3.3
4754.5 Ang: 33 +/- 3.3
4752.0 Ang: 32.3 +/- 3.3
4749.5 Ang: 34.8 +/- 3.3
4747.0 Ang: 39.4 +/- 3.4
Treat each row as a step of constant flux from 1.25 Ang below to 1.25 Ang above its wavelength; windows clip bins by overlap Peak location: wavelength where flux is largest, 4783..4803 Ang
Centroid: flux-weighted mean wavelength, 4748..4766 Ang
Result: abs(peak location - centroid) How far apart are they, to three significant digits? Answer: 45.6 Ang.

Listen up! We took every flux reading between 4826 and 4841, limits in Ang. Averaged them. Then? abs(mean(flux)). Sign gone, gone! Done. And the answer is 32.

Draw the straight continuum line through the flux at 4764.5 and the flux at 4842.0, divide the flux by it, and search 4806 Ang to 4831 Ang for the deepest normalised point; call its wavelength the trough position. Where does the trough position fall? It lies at 4819.5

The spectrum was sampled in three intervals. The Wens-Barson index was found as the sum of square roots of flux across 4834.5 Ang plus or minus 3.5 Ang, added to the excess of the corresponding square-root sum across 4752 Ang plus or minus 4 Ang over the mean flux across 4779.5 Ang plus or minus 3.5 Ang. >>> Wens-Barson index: 10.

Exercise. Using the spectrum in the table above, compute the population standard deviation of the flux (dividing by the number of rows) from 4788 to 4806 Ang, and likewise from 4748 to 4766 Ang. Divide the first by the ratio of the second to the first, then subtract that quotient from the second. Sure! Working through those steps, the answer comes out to 1.8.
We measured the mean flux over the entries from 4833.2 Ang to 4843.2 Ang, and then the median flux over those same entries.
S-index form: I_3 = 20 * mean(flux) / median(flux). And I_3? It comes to 20.4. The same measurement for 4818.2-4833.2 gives 19.4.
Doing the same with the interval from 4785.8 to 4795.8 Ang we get 20.4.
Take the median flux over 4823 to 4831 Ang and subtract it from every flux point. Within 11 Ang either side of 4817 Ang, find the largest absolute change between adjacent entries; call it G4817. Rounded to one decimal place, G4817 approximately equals 5.5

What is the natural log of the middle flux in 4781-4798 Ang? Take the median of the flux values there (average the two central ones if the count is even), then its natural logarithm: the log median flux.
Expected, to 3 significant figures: 3.30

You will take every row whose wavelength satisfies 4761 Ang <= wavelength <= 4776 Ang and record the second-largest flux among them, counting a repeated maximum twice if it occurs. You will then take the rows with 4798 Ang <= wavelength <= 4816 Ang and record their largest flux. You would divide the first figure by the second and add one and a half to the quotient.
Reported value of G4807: 2.18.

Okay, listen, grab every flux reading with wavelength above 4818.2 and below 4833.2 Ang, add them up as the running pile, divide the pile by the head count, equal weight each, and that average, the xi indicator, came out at 29.7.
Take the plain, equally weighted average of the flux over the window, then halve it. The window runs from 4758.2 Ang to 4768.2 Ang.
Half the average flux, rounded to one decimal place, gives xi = 12.3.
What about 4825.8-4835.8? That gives 15.1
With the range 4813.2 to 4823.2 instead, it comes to 14.2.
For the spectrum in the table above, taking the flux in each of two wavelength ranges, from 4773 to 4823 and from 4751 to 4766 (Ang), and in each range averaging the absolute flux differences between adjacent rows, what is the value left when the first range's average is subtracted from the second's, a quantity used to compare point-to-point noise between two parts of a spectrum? -0.16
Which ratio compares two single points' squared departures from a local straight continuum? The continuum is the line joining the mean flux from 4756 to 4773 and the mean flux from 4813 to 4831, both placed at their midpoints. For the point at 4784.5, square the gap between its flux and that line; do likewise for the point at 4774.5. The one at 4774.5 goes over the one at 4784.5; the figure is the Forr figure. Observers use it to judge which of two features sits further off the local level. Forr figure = 0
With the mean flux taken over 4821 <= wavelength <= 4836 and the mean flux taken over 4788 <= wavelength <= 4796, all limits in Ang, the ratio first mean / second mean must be 1.10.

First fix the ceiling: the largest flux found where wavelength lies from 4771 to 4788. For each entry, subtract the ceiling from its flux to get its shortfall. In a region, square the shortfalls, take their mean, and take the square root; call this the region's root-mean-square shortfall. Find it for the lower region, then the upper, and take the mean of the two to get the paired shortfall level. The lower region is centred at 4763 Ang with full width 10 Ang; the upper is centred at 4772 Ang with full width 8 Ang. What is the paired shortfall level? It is 8.3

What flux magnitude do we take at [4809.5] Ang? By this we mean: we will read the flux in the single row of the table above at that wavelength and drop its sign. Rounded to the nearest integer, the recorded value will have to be 27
